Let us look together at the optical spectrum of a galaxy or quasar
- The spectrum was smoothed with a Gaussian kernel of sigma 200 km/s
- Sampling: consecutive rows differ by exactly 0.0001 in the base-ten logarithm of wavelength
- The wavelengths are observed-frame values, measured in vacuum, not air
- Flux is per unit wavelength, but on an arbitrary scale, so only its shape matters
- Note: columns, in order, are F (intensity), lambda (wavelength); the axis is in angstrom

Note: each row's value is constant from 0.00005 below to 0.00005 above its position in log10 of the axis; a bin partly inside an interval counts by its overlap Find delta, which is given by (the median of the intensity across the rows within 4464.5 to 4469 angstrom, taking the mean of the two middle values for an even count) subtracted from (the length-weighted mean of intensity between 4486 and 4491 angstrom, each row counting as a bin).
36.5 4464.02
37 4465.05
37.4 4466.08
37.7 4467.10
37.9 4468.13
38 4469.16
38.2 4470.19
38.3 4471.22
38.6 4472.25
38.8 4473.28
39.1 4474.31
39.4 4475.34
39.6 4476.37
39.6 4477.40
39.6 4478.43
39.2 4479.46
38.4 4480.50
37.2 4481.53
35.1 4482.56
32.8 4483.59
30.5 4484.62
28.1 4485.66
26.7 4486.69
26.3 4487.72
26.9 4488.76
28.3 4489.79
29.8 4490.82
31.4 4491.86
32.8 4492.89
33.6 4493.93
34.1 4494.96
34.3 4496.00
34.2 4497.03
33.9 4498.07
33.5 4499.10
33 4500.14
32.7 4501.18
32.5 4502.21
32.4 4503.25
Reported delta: -10.0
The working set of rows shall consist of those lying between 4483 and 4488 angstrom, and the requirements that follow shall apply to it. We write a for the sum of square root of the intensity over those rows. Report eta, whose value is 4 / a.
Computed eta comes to 0.149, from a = 27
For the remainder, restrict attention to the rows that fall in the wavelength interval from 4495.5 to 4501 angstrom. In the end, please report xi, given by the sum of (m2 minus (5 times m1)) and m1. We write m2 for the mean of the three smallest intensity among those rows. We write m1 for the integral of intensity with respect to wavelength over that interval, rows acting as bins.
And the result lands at -708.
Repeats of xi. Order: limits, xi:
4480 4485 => -666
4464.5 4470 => -791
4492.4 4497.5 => -656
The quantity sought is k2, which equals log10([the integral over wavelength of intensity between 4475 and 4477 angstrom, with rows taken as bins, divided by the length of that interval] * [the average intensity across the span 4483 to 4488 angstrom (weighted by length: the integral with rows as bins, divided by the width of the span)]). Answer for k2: 3.06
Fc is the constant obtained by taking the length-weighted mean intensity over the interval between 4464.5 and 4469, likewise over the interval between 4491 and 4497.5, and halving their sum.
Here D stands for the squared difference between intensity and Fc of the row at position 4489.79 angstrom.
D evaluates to 50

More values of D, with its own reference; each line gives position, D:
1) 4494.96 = 2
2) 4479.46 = 15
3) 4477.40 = 18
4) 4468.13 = 6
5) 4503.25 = 9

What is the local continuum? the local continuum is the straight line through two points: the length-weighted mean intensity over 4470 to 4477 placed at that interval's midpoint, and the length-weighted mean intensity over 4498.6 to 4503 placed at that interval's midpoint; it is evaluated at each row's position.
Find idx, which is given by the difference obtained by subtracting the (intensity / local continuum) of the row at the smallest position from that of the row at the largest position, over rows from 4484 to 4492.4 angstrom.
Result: 0.064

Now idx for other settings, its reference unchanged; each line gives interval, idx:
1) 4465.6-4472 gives 0.049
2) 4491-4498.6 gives 0.112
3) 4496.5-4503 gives -0.016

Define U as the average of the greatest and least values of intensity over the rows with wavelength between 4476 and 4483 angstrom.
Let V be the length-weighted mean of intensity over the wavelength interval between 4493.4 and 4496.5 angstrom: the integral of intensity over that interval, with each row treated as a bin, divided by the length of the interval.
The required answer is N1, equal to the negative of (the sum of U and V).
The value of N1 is -71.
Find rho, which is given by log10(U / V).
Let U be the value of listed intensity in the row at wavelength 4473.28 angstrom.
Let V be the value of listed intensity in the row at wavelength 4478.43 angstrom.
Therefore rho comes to -0.01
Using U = 38.8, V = 39.6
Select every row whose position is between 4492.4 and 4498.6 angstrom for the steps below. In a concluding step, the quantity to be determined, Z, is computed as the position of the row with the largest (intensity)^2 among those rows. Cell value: 4496.00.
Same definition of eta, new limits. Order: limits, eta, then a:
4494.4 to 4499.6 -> 0.137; 29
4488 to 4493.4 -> 0.147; 27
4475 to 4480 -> 0.127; 31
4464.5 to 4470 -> 0.130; 31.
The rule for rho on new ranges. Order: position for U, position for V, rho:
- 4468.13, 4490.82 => 0.10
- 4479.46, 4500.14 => 0.07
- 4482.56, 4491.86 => 0.05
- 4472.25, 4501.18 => 0.07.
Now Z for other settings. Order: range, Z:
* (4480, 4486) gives 4480.50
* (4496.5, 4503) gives 4497.03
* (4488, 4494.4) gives 4493.93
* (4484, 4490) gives 4484.62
